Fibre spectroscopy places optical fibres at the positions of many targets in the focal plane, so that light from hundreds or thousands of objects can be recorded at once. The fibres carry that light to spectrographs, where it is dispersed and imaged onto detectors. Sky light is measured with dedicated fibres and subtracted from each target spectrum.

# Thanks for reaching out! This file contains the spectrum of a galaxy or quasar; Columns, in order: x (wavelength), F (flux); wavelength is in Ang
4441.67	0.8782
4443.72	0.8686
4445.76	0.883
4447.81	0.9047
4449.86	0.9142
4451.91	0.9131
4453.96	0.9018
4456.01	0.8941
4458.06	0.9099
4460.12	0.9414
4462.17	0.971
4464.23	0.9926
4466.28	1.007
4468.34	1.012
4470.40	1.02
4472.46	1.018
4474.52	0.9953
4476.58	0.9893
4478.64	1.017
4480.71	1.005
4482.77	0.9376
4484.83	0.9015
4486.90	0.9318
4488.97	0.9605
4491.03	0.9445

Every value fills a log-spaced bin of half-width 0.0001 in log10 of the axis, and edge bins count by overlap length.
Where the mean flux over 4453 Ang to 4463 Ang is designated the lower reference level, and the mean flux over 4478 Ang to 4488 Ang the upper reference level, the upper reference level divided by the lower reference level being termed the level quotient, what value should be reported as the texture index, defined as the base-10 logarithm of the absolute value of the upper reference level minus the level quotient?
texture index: -1.10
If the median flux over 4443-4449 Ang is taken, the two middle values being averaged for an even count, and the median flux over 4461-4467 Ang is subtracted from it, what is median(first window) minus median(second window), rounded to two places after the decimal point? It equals -0.11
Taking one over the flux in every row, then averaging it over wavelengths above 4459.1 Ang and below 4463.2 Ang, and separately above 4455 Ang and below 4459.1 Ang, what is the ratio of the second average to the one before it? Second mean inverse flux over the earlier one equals 1.06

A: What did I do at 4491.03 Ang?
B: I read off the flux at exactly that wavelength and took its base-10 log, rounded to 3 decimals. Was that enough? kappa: -0.025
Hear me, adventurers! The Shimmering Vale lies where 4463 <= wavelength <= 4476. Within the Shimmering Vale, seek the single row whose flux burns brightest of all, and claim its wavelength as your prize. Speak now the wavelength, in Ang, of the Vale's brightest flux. 4470.40 Ang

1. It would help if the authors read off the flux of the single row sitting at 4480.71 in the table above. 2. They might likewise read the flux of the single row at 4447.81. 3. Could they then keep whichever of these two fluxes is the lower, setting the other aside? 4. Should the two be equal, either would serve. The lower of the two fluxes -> 0.905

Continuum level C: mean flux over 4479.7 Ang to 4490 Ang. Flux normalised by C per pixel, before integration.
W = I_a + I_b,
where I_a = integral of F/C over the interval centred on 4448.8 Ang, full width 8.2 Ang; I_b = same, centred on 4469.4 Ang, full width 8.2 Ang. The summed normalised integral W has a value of 16.6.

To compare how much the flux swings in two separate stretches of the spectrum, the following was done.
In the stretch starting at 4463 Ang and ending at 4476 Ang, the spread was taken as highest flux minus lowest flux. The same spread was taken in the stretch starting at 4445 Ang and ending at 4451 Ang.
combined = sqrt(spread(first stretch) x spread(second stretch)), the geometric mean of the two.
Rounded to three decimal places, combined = 0.029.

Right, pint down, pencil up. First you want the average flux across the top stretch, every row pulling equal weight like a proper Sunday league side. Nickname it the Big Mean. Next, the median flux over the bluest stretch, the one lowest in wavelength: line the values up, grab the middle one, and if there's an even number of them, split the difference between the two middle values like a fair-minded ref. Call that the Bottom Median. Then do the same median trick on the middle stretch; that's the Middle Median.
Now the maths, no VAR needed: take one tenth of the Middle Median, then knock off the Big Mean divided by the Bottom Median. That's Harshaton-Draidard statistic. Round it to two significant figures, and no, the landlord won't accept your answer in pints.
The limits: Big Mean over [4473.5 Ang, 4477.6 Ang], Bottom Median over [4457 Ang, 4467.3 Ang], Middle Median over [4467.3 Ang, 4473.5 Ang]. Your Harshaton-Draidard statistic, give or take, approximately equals -0.92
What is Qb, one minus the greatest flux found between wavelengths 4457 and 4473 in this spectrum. -0.02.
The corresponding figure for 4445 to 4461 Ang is 0.06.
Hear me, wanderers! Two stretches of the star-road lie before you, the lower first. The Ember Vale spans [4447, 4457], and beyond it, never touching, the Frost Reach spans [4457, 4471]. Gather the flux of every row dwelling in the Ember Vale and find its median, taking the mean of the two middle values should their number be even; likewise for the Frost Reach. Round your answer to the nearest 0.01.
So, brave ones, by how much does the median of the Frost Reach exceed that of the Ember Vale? 0.09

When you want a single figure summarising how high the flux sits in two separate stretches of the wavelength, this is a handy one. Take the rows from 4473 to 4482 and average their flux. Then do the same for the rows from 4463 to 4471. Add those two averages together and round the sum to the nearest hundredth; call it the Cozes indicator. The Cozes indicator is 2.01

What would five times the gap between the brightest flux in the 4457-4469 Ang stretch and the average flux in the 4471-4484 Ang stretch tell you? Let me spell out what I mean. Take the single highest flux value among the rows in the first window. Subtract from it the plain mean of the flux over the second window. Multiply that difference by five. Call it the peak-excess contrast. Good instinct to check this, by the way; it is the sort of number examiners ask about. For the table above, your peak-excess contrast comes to 0.09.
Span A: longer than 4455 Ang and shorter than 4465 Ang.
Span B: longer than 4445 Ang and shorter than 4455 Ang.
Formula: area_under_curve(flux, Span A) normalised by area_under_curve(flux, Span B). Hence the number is 1.04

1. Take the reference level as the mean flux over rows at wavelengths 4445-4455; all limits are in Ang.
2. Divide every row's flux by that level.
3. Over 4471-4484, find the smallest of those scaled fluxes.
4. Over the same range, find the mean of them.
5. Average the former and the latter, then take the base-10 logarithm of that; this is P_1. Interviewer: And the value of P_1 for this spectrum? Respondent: 0.029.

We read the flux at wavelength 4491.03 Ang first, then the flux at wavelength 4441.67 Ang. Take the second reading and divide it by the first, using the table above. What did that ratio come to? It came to 0.93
